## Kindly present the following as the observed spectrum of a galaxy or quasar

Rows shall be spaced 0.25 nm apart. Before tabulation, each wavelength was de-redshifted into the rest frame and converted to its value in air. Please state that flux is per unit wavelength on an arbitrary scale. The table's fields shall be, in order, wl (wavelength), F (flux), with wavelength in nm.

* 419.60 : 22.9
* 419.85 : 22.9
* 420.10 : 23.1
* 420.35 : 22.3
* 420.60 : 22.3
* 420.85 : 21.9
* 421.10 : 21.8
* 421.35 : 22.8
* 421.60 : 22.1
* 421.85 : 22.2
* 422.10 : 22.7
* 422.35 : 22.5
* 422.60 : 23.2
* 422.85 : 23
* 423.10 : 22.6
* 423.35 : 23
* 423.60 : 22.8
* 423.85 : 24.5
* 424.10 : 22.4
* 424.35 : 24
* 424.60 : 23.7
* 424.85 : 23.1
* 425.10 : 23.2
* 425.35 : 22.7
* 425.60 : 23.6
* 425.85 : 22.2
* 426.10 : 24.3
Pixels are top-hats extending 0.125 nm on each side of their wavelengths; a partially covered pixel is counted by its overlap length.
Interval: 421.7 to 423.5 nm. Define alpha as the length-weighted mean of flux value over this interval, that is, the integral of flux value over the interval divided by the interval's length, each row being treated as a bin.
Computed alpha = 22.7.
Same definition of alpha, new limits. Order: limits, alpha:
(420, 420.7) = 22.6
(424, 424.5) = 23.3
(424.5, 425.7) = 23.2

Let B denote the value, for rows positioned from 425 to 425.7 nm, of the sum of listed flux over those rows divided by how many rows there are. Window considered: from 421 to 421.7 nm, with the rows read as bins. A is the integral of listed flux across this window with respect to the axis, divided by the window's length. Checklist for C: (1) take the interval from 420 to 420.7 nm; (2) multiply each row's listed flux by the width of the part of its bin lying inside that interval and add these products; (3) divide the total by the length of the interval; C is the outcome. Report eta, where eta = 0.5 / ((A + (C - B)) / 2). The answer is 0.0462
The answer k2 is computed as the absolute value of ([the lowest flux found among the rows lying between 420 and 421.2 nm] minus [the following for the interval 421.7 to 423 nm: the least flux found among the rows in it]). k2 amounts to 0.4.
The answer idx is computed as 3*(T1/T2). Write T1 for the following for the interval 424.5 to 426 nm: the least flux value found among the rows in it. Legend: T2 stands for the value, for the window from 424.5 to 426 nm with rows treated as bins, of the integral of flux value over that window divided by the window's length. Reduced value 2.88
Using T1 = 22.2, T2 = 23.1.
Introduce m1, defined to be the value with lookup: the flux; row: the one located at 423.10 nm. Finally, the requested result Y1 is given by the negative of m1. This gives -22.6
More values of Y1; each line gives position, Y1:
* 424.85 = -23.1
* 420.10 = -23.1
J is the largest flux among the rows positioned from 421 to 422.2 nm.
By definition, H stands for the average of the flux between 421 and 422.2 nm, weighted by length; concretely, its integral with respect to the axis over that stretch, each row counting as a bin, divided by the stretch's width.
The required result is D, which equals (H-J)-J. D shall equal -23.3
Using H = 22.3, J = 22.8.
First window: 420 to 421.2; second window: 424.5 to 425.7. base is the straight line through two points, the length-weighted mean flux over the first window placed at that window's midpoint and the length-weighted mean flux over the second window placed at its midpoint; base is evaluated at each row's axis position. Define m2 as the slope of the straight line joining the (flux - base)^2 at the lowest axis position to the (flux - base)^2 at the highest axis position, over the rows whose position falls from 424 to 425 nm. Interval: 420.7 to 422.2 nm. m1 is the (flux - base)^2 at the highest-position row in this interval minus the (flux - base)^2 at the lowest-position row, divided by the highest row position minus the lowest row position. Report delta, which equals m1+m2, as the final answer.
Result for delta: -0.7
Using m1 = -0.1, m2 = -0.52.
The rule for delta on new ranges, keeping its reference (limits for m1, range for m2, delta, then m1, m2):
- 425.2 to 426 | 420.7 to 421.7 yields 2.2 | 2.2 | -0.04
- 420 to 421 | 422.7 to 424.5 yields -0.4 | -0.9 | 0.52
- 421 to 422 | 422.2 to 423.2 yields -0.3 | -0.3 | 0.03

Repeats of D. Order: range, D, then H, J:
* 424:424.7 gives -24.6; 23.4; 24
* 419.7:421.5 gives -23.8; 22.4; 23.1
